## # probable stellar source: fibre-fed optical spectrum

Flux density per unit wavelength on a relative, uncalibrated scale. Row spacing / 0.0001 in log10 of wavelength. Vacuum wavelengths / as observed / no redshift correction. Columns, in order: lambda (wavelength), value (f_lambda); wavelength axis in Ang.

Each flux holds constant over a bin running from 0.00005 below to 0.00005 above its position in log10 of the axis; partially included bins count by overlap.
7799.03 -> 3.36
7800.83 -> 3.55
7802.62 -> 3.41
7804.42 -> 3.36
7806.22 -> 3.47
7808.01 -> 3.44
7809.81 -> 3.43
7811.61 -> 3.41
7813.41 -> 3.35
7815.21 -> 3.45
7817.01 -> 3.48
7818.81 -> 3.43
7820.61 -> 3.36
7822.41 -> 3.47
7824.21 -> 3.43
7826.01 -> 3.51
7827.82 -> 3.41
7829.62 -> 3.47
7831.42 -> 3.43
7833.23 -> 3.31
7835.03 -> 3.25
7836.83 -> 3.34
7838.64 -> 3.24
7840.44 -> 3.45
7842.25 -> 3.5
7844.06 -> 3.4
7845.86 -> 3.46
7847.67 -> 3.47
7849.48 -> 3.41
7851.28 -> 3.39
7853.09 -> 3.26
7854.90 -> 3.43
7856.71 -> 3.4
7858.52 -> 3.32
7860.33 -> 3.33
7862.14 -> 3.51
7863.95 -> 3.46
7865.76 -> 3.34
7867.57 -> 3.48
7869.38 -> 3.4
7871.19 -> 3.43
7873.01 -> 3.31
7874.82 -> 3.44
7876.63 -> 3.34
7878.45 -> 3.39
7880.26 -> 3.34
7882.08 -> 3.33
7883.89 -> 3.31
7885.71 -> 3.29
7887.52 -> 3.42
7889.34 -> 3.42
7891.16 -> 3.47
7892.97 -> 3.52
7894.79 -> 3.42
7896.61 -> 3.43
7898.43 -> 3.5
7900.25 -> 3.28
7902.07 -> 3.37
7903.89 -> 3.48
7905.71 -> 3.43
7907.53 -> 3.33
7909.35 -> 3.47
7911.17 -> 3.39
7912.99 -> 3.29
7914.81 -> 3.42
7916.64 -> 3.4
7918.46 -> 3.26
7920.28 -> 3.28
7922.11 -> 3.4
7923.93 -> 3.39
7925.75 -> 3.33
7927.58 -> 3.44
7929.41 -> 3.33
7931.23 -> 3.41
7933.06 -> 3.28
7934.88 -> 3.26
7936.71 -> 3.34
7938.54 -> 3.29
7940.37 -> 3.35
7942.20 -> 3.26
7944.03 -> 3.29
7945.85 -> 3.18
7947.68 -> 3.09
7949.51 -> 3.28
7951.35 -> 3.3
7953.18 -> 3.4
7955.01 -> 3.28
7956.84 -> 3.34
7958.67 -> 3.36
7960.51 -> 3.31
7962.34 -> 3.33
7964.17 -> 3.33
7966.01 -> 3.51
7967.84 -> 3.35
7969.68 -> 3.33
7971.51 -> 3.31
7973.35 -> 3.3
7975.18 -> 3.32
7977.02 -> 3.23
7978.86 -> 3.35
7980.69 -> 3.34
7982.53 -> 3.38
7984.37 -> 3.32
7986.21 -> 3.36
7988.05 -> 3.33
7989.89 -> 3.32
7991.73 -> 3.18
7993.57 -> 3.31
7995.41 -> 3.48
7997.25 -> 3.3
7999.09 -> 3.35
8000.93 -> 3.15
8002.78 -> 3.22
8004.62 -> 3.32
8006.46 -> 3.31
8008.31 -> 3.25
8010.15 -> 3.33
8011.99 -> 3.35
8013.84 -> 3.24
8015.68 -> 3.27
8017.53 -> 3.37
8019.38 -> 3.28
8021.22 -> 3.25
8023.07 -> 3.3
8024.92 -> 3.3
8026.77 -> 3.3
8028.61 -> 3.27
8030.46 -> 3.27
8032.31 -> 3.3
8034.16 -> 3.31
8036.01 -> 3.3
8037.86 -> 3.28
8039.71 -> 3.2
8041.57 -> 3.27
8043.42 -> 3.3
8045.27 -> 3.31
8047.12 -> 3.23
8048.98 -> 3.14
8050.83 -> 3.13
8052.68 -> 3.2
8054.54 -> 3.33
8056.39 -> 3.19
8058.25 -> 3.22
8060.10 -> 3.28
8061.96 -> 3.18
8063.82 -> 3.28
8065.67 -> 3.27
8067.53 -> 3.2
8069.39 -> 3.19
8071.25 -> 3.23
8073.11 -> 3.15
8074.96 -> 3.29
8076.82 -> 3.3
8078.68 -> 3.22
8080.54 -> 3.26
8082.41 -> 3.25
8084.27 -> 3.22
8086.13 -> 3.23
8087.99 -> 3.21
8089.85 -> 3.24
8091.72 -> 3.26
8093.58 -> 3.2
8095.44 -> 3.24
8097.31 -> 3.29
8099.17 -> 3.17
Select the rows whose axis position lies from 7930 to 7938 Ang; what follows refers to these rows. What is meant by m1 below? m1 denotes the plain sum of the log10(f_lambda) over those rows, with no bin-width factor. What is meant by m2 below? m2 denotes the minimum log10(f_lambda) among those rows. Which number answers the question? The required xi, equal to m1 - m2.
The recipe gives 1.57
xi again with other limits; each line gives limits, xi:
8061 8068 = 1.54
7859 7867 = 1.61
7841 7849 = 1.62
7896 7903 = 1.61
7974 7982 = 1.57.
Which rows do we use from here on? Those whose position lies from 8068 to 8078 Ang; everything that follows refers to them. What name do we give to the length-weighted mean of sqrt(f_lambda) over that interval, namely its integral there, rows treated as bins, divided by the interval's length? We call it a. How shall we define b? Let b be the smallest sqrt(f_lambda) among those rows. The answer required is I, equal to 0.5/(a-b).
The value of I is 22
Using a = 1.798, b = 1.77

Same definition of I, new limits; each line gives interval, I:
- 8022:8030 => 88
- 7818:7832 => 23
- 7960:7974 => 38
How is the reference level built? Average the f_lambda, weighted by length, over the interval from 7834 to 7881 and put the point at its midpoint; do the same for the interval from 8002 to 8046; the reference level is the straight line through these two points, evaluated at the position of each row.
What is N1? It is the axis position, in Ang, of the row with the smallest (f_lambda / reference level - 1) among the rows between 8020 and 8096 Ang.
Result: 8050.83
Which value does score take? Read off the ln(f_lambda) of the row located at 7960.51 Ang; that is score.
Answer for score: 1.20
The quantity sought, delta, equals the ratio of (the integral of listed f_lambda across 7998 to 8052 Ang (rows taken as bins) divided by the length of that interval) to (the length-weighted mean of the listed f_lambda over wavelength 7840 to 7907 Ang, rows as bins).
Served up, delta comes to 0.96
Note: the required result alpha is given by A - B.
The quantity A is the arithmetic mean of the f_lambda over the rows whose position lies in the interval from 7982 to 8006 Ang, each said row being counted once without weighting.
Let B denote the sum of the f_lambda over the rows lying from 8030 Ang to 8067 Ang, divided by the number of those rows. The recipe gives 0.06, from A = 3.31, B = 3.25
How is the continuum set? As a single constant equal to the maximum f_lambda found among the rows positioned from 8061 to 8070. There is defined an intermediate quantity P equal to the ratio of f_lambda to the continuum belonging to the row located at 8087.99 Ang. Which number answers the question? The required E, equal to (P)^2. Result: 0.96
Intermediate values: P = 0.98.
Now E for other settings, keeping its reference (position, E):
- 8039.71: 0.95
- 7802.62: 1.08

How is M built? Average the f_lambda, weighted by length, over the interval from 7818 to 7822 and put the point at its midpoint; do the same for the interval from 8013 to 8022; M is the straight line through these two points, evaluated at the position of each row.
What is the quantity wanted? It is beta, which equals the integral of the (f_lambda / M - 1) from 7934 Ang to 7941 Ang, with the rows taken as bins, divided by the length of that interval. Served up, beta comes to -0.007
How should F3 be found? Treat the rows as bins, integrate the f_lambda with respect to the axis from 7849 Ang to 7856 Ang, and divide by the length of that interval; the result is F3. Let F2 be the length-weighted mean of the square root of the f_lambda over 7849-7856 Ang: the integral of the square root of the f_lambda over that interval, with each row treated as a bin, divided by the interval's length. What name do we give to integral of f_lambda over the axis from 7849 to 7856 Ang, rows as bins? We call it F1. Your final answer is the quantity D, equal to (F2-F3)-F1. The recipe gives -25.1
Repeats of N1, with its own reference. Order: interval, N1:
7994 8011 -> 8000.93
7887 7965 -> 7947.68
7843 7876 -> 7853.09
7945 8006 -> 7947.68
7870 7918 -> 7900.25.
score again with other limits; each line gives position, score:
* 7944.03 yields 1.19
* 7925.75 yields 1.20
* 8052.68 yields 1.16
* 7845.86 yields 1.24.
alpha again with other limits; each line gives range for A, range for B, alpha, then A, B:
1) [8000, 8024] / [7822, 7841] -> -0.11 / 3.28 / 3.39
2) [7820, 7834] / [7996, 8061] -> 0.15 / 3.42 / 3.27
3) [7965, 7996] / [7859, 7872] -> -0.08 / 3.34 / 3.42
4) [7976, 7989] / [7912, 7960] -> 0.01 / 3.33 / 3.32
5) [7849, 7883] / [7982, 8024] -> 0.08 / 3.38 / 3.30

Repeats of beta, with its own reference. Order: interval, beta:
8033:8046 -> 0.003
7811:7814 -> -0.009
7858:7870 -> 0.009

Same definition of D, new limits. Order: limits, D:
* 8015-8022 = -24.5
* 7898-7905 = -25.4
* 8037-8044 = -24.3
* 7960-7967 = -25.2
